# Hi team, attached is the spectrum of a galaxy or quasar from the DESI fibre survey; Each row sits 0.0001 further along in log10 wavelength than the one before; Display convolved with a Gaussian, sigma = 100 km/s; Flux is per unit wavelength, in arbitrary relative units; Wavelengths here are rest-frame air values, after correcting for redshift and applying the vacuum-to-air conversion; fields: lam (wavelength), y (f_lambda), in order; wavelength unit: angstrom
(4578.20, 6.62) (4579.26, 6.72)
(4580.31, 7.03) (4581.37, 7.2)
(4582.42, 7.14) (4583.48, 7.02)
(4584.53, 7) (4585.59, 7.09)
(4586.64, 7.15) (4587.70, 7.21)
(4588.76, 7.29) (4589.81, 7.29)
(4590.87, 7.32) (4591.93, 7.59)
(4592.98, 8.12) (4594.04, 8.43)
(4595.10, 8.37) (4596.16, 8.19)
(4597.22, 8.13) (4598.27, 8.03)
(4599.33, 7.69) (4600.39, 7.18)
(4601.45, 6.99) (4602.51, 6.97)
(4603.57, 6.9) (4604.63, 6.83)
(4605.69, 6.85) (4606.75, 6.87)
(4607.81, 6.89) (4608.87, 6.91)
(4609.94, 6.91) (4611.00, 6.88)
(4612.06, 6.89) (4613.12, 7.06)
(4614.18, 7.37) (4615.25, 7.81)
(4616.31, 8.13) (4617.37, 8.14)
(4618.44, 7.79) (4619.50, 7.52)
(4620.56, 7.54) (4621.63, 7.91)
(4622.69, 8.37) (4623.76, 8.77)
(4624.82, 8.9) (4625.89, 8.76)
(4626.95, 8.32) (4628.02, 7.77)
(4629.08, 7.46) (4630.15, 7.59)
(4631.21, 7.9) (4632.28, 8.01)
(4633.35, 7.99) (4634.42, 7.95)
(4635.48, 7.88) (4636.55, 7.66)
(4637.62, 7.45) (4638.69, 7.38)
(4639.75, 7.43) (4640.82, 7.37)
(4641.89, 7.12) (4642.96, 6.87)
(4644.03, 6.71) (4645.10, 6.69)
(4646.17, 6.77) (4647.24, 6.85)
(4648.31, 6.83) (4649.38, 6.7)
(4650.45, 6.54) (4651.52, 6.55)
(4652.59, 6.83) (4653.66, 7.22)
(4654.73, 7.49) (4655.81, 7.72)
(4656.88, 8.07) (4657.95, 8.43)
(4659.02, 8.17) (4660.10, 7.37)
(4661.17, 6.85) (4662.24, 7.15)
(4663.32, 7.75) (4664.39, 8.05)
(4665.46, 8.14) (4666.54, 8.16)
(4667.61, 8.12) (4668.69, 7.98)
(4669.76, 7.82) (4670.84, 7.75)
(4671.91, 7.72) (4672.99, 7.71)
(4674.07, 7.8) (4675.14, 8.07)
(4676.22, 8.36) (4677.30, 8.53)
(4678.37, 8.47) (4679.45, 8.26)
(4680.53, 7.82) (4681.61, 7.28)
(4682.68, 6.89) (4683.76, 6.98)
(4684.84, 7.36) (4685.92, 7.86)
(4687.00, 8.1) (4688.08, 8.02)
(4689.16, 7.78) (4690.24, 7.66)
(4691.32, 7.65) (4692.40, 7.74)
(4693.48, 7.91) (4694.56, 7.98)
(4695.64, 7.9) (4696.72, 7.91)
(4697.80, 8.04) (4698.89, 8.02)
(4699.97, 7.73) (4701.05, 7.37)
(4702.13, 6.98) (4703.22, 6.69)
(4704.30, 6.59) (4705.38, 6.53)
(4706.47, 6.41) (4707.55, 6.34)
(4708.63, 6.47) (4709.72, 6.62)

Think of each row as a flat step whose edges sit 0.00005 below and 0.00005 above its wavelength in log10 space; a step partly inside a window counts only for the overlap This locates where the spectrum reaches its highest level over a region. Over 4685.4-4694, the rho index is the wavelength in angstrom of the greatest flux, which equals 4687.00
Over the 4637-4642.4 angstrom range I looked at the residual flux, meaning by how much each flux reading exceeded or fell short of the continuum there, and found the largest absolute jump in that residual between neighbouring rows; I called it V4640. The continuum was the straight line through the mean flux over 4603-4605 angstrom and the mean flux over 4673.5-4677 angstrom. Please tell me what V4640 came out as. 0.27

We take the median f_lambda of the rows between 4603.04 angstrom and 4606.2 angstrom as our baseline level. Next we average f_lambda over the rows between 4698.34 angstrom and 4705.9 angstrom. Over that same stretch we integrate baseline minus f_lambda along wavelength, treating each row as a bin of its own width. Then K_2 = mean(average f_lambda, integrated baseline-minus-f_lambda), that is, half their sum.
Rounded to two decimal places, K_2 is 2.50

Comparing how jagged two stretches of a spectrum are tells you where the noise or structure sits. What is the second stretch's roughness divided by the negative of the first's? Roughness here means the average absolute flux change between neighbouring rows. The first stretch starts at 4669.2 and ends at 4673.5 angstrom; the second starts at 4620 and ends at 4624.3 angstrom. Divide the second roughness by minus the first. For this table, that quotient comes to -11.2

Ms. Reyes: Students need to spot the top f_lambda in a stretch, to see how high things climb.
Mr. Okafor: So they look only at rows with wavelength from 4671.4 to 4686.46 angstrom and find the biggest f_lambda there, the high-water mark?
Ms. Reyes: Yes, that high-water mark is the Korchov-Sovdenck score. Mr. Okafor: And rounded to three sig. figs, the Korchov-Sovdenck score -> 8.53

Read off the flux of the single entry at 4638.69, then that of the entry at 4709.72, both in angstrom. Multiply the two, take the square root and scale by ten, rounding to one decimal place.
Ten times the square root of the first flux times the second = 69.9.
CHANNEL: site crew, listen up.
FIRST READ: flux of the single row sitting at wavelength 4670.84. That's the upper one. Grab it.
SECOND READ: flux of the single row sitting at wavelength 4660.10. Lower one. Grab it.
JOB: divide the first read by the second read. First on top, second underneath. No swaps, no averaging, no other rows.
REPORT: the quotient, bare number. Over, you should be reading 1.05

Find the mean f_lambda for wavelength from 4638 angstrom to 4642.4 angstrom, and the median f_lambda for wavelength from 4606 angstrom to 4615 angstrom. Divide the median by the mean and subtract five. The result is -4.06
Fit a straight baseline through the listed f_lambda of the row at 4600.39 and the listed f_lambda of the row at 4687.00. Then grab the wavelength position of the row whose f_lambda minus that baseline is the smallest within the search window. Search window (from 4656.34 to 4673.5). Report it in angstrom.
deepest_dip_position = 4661.17 angstrom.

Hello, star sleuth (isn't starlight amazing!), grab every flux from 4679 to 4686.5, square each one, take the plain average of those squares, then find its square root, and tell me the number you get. 7.51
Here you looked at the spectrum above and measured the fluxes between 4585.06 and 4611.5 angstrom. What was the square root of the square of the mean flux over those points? 7.4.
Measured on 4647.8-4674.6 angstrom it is 7.6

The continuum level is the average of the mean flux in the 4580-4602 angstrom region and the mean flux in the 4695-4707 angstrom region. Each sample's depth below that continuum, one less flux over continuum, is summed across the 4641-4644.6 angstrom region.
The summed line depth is 0.20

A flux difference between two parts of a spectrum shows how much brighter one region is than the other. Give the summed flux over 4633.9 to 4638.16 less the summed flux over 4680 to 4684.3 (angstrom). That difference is 2.0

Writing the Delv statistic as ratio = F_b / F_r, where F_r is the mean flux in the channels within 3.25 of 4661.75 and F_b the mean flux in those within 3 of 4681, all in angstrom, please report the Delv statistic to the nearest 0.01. 1.01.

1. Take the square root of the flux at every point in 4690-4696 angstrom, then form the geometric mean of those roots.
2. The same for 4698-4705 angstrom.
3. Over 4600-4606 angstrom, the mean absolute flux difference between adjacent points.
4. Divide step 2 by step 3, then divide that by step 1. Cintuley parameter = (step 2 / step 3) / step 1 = 13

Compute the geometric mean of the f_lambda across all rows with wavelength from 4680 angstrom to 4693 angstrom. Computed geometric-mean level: 7.6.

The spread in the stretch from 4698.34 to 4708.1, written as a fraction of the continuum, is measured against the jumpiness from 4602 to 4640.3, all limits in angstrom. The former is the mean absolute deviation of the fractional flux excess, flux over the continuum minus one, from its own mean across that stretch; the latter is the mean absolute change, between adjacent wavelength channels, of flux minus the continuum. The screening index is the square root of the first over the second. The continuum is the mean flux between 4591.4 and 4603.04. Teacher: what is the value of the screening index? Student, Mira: 0.60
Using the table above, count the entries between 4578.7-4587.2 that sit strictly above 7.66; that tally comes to 0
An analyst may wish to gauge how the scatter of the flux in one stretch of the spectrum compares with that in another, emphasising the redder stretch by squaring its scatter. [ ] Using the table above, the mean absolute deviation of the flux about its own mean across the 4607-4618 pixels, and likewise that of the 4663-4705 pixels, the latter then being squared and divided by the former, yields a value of 0.24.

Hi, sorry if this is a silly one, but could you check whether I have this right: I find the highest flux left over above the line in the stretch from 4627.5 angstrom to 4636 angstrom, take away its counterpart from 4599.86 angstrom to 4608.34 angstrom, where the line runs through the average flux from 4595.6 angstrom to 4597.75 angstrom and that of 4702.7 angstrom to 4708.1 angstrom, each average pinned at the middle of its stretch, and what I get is 1.3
